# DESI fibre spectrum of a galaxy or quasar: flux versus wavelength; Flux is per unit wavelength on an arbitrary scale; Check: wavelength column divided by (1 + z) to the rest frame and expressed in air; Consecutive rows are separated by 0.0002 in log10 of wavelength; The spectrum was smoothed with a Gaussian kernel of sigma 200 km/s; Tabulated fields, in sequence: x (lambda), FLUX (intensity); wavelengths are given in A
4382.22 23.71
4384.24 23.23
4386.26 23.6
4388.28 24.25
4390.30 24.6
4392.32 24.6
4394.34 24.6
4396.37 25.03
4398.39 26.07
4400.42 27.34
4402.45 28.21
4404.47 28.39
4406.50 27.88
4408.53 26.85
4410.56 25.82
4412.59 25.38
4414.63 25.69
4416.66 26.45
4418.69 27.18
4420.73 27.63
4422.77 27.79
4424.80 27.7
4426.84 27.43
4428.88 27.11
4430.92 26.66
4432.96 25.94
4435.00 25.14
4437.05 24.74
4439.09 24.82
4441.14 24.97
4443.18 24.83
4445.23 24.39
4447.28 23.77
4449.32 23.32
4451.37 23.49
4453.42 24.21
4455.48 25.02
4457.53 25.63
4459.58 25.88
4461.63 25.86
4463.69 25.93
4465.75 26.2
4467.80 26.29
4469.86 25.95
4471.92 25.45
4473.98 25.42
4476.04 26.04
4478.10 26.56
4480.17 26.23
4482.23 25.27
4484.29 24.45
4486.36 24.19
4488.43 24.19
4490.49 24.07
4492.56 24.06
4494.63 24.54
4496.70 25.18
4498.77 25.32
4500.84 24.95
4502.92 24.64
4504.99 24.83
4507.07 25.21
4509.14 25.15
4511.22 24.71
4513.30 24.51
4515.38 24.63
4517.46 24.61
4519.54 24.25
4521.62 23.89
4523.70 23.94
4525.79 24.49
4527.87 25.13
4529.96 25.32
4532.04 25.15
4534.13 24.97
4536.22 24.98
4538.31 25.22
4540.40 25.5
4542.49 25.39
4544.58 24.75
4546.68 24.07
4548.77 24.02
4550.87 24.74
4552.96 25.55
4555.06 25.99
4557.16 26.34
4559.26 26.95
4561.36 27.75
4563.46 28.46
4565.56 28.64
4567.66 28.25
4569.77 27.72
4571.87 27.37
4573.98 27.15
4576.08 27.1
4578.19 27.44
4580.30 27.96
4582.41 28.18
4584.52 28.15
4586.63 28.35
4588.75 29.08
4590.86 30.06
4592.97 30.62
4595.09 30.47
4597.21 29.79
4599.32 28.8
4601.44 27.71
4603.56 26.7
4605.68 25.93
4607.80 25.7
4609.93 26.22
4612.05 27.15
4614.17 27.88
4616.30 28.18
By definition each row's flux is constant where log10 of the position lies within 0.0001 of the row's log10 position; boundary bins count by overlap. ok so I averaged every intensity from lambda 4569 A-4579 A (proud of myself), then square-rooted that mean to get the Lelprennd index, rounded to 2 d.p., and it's 5.23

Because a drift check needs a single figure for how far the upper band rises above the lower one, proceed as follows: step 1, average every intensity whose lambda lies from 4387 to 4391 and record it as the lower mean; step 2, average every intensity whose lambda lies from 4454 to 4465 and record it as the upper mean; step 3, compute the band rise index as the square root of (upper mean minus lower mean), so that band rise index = 1.11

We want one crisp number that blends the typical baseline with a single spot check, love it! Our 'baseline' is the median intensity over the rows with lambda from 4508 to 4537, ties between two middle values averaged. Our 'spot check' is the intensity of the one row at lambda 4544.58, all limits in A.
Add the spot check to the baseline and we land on 49.4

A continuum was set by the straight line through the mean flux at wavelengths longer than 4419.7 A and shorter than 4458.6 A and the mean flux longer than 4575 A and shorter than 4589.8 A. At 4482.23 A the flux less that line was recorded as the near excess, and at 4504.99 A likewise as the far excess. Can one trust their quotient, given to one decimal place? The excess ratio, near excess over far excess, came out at 0.5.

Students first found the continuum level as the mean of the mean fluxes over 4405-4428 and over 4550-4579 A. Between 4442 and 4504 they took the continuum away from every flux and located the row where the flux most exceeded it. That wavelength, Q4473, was 4478.10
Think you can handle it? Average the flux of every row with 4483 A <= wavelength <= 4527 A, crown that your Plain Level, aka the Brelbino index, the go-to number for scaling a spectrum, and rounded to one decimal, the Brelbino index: 24.6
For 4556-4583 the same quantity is 27.6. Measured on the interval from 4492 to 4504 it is 24.8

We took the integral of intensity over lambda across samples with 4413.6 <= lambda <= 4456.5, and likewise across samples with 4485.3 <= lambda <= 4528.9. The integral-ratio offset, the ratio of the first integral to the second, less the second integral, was -1071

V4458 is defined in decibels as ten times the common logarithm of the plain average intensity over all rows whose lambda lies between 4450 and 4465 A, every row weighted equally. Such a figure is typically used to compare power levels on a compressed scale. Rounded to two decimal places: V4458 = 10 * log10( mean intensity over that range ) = 14.00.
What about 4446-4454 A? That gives 13.75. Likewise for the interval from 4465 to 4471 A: 14.17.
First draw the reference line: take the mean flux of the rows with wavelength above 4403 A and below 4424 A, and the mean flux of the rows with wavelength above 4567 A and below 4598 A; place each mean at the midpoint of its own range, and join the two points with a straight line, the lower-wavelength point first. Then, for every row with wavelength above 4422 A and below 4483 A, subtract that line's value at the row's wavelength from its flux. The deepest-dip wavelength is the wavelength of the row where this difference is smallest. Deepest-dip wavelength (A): 4449.32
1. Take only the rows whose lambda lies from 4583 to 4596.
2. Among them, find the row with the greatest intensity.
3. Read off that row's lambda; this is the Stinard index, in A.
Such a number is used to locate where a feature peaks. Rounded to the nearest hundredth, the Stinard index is 4592.97 A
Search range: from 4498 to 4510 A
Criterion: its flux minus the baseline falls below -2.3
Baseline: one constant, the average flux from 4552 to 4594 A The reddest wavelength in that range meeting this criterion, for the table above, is 4509.14 A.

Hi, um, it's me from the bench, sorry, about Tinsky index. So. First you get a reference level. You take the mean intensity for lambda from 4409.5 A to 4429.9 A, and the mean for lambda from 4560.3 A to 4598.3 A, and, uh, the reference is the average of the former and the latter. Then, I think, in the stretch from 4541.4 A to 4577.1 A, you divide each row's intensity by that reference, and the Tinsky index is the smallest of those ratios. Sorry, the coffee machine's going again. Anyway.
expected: 0.869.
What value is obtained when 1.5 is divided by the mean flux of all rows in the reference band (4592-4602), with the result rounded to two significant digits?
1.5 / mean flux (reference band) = 0.051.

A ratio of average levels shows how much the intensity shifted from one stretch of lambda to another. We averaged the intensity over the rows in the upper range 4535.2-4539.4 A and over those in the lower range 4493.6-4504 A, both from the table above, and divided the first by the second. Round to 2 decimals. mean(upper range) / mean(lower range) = 1.01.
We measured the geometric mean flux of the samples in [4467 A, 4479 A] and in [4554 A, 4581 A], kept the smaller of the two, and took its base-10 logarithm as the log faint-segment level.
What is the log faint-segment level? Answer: 1.41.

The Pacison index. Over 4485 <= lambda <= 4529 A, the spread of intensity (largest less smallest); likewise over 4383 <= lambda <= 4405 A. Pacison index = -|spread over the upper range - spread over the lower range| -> -3.73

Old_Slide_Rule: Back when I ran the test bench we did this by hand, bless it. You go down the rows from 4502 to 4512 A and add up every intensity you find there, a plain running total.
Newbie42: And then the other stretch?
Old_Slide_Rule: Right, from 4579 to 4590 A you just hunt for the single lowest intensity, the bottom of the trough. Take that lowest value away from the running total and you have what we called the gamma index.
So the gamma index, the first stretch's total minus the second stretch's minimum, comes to 97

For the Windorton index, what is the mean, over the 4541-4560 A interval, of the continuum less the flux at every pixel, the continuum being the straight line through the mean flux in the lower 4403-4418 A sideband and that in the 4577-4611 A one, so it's 2.5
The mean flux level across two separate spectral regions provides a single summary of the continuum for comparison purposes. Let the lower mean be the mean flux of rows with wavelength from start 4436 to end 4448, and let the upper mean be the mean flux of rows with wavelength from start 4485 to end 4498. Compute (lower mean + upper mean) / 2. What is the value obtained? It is 24.5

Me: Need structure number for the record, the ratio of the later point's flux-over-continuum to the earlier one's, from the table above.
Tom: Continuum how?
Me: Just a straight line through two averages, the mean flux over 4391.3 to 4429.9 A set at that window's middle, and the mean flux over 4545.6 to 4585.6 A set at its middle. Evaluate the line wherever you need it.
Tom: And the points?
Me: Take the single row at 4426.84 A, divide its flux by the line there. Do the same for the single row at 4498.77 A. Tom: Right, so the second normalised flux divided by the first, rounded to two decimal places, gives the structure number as 0.92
